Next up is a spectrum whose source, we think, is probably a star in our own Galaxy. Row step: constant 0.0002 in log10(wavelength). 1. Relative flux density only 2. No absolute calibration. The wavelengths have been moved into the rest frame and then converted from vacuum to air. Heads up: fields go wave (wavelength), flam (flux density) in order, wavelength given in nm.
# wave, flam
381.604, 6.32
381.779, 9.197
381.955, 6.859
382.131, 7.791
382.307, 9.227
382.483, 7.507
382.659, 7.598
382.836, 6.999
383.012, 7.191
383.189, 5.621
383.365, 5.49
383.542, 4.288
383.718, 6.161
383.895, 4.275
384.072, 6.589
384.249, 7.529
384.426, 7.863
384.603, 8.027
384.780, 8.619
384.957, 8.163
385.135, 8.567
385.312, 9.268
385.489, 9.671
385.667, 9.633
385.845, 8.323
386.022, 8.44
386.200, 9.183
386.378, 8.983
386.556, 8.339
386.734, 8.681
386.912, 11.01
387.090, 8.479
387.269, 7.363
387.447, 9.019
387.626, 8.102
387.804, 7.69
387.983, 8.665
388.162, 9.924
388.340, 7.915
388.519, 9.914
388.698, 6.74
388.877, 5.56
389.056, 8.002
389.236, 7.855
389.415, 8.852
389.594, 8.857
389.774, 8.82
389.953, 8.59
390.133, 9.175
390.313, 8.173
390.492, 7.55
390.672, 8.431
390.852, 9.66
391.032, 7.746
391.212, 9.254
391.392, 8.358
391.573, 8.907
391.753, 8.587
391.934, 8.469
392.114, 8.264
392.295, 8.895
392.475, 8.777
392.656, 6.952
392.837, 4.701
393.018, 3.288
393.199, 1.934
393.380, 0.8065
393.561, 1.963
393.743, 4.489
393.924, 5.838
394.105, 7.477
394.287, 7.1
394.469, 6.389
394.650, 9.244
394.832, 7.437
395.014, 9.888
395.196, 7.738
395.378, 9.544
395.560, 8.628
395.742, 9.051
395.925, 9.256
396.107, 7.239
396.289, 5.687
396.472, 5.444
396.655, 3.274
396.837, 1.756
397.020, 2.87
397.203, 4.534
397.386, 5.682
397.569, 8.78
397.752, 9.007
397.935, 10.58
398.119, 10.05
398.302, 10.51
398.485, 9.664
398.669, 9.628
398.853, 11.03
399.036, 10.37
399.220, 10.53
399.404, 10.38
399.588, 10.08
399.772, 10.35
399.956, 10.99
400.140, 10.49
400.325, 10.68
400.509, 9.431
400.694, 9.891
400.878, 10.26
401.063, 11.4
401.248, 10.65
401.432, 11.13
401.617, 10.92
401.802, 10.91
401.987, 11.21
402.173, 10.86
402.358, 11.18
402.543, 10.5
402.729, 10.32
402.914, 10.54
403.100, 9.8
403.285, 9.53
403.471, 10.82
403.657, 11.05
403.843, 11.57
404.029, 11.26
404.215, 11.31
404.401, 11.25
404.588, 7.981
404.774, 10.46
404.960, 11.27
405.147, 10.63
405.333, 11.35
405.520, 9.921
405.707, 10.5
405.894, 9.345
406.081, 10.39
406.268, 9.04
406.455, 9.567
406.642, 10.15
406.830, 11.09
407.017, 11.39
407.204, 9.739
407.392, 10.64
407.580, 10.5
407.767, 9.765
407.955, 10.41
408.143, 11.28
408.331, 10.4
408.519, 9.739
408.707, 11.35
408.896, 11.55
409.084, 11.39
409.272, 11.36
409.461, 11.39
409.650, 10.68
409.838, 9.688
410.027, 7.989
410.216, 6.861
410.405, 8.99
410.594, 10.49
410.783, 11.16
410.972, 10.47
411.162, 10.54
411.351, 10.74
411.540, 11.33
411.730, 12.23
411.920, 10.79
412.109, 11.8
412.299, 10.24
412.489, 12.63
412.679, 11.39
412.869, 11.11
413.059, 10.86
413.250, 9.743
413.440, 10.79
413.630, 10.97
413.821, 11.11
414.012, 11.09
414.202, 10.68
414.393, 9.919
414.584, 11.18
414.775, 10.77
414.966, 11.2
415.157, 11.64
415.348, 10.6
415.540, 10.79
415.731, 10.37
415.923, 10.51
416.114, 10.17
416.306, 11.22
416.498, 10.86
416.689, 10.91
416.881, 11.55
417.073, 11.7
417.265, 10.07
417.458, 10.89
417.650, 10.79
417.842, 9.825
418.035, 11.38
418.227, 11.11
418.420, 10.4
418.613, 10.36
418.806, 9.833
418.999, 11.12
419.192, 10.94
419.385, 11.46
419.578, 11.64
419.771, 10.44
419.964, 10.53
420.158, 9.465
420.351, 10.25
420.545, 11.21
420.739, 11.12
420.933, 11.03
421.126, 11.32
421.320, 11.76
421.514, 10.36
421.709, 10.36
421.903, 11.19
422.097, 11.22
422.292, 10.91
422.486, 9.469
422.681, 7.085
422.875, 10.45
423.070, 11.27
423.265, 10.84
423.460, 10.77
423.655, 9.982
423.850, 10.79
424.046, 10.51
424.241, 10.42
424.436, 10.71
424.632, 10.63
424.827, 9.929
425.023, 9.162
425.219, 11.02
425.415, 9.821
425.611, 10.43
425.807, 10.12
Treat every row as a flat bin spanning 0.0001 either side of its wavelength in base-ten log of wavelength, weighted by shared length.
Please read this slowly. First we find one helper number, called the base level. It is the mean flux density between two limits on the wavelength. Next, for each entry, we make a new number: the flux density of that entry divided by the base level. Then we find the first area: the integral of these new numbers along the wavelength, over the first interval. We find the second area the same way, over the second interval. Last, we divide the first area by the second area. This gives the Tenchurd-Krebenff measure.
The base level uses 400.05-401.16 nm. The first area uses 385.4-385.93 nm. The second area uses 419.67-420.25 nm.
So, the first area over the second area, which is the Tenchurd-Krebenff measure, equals 0.83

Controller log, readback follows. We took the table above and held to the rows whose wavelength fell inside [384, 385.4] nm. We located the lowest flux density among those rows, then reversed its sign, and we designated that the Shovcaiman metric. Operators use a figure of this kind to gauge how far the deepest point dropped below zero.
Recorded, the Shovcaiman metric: -7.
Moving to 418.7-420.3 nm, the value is -9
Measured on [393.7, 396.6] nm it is -4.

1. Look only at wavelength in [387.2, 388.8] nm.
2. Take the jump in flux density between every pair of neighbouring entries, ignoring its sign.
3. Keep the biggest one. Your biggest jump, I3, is 3.2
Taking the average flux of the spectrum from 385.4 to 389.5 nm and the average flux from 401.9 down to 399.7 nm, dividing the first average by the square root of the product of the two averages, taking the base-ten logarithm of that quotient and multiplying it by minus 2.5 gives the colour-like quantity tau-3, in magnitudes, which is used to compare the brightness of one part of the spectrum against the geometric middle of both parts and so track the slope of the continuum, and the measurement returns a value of 0.12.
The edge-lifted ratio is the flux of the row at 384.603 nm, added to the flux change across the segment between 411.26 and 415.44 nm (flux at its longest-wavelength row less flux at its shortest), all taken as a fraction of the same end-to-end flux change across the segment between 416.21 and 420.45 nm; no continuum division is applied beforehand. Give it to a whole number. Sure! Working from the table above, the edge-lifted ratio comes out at -8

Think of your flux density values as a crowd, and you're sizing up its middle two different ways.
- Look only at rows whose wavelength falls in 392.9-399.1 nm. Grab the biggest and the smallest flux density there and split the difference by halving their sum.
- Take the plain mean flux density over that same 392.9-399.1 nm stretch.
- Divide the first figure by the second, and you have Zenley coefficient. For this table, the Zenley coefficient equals 0.85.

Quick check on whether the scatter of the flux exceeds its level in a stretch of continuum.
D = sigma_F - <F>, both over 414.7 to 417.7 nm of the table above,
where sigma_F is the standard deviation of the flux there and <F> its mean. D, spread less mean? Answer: -10.4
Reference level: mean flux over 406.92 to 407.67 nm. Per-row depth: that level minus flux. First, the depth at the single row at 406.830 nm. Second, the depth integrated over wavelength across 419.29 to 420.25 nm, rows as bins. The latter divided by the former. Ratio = 0.26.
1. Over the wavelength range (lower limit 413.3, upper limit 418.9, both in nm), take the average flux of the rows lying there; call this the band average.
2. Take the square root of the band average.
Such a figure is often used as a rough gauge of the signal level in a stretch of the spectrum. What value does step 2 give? 3.28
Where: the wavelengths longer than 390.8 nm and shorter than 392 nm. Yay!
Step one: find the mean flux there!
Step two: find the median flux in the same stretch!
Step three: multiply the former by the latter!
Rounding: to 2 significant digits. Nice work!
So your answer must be 75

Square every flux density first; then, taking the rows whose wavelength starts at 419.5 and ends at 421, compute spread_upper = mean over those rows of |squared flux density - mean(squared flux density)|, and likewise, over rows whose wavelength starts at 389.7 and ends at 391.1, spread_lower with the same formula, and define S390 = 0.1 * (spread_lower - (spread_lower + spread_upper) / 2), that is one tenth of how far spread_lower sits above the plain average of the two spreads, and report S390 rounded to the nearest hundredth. -0.11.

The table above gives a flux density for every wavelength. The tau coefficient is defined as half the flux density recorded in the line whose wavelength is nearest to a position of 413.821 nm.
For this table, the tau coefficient 5.6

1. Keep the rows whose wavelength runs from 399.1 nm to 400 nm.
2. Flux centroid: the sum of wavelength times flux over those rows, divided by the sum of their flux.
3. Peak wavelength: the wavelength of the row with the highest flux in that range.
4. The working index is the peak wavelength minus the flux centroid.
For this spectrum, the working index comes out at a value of 0.36 nm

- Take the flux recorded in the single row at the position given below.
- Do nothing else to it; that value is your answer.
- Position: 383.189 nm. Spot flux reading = 5.621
